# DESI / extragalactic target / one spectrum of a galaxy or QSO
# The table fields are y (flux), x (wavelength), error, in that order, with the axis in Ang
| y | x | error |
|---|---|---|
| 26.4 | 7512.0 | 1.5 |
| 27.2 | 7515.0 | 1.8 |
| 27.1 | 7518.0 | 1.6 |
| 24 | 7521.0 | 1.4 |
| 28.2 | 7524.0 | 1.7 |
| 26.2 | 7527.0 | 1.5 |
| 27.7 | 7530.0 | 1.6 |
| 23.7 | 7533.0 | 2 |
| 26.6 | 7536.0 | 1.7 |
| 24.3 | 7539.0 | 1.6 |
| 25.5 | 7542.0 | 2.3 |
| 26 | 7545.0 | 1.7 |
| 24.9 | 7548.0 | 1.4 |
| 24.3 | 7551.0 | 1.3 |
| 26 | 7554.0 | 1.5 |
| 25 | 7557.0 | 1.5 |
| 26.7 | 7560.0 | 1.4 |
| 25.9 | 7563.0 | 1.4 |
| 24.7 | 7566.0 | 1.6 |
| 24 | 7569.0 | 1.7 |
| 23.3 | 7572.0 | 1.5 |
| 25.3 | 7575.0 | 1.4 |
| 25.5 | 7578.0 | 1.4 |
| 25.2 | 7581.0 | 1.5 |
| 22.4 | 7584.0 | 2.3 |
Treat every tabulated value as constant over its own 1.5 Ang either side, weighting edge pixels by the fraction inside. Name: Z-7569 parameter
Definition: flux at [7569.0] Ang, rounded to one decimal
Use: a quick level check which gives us 24.0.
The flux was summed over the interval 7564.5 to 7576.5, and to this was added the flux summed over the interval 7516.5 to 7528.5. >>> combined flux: 203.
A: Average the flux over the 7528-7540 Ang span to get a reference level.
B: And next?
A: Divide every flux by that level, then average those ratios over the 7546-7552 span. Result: 0.96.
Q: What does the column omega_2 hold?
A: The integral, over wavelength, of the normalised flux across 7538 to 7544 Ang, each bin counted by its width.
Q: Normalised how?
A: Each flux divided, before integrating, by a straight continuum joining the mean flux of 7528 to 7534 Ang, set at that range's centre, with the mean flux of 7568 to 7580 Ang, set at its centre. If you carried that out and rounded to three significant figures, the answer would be 5.87 Ang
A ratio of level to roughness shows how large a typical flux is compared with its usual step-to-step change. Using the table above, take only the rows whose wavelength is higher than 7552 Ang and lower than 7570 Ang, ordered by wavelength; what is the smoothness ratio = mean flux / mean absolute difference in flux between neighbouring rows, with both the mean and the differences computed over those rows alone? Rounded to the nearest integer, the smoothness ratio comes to 24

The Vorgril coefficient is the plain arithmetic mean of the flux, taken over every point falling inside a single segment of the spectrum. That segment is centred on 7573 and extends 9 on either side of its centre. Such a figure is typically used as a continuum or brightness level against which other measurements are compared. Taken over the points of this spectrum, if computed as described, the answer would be 24.7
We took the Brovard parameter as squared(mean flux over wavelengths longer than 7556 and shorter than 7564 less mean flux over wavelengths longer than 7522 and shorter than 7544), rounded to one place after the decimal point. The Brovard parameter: 0.0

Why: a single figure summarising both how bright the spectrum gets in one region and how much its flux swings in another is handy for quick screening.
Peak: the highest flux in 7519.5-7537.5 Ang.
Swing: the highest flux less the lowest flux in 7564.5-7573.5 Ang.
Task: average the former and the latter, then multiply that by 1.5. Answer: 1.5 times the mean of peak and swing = 22.2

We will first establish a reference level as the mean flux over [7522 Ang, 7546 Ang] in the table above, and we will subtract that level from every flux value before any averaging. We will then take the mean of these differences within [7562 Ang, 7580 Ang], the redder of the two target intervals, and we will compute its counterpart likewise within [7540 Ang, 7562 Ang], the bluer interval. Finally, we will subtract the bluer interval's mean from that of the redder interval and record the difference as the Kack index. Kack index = -0.70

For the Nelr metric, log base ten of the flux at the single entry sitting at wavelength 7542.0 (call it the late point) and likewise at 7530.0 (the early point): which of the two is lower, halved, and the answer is 0.703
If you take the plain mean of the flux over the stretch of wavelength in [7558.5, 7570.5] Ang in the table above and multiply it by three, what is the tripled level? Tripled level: 76.0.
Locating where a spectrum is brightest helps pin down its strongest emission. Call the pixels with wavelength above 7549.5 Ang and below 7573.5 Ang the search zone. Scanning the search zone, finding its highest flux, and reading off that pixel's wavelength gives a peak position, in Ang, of 7560.0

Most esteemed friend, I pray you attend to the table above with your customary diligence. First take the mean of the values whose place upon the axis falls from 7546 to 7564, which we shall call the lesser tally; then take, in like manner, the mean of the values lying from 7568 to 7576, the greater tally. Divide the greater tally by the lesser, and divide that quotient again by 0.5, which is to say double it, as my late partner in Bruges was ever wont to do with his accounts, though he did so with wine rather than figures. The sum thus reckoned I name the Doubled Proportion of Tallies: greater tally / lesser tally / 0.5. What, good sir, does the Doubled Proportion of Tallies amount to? 1.90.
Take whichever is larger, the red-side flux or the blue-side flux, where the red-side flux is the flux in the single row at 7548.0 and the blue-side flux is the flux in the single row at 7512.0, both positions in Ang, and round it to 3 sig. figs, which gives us 26.4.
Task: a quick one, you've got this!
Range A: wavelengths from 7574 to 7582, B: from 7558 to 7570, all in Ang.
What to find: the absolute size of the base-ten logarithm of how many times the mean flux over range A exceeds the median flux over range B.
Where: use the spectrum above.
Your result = 0.001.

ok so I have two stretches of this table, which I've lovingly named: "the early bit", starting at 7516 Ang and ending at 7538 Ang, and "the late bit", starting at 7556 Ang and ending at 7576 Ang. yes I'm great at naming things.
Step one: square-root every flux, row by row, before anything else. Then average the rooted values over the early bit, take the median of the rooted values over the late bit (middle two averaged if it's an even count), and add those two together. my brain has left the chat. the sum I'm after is 10.1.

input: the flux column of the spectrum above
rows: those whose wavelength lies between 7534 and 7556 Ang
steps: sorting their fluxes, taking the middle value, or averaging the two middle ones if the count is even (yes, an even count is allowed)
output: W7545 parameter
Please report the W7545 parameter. 25.5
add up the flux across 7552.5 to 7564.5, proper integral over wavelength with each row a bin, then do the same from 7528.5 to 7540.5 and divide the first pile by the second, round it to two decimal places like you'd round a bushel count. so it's 1.01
